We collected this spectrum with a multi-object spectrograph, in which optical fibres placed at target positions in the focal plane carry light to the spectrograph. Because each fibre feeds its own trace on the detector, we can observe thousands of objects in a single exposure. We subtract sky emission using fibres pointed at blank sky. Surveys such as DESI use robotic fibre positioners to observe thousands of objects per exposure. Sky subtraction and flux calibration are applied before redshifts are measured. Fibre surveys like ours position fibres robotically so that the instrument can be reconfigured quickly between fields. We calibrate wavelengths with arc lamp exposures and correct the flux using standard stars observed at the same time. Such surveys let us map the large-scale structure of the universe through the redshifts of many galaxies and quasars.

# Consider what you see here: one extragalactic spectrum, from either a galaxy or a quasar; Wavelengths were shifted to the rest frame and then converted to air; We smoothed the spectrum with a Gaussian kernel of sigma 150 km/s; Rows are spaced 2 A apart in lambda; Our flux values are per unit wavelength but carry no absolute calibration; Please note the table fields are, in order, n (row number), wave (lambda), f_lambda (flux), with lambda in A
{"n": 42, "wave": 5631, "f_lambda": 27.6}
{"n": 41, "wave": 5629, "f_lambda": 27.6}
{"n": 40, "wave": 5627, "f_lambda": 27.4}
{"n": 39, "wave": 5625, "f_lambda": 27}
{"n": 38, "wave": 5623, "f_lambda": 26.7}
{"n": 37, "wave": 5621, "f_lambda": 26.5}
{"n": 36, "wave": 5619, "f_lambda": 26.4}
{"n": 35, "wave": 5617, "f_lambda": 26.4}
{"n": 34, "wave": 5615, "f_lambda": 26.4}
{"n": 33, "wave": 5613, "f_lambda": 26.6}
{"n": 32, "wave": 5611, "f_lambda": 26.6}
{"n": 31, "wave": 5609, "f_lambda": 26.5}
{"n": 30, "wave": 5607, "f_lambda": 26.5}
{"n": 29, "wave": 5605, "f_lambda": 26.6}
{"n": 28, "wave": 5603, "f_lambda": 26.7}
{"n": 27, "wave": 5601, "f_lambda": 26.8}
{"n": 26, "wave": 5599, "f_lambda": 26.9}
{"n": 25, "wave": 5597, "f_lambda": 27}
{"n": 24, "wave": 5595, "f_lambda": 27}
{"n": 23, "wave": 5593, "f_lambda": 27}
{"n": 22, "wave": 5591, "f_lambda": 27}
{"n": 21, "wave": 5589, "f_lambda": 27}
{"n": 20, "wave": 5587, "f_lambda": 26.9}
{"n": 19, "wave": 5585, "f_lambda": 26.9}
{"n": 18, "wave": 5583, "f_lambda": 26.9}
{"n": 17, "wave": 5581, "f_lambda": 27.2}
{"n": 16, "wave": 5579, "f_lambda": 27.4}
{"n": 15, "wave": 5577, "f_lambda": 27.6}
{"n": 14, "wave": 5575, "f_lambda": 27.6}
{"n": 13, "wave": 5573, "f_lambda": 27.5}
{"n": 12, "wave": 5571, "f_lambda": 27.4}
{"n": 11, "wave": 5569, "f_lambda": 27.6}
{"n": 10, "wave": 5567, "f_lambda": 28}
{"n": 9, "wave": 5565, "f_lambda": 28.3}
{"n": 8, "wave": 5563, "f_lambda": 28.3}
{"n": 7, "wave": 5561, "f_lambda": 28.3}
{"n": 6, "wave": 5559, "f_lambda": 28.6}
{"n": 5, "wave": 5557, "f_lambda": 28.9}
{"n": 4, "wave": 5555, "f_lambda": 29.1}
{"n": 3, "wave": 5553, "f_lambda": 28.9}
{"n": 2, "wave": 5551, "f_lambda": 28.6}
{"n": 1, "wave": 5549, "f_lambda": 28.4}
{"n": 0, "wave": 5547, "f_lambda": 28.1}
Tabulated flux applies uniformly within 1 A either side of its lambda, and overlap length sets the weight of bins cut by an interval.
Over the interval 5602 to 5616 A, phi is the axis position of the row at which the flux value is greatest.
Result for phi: 5603 A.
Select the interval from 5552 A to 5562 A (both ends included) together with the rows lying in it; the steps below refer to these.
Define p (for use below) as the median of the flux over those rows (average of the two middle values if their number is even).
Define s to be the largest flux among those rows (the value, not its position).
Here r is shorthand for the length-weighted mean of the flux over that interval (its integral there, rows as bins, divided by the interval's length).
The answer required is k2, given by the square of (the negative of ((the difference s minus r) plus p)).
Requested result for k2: 855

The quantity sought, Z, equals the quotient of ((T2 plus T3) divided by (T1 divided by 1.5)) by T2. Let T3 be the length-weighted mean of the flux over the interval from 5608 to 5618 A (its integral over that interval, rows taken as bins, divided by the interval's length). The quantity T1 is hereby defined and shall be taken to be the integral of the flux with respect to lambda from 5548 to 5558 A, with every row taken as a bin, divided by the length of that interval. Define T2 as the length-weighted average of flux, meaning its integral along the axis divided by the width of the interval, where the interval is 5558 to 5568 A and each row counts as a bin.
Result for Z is 0.101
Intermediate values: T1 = 28.8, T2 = 28.3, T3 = 26.50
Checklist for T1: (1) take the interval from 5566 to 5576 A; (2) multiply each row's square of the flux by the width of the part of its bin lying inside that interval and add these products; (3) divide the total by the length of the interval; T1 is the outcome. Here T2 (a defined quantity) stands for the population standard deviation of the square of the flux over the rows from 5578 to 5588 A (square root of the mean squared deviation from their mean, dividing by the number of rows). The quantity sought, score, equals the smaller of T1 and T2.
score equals 11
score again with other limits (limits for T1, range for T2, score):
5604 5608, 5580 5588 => 7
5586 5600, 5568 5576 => 5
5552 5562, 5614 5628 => 19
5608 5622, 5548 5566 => 16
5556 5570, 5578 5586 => 12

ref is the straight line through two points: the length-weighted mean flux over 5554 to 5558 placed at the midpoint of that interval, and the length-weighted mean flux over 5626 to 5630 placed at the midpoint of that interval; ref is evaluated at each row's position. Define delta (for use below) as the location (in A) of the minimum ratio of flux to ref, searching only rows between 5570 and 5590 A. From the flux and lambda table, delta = 5583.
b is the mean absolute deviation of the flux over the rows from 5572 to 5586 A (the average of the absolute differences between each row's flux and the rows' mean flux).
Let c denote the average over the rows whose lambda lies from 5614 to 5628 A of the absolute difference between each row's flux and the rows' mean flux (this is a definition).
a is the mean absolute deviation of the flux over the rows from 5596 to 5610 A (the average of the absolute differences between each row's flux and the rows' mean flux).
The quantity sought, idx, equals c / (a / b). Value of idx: 0.48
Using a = 0.16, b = 0.26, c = 0.30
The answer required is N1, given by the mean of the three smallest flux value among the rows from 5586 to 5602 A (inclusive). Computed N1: 26.9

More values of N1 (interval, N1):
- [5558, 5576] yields 27.5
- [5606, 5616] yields 26.5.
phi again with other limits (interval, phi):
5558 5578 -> 5559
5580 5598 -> 5581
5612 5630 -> 5629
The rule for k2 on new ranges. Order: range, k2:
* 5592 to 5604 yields 732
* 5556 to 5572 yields 842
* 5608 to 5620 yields 706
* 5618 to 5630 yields 757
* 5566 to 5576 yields 783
